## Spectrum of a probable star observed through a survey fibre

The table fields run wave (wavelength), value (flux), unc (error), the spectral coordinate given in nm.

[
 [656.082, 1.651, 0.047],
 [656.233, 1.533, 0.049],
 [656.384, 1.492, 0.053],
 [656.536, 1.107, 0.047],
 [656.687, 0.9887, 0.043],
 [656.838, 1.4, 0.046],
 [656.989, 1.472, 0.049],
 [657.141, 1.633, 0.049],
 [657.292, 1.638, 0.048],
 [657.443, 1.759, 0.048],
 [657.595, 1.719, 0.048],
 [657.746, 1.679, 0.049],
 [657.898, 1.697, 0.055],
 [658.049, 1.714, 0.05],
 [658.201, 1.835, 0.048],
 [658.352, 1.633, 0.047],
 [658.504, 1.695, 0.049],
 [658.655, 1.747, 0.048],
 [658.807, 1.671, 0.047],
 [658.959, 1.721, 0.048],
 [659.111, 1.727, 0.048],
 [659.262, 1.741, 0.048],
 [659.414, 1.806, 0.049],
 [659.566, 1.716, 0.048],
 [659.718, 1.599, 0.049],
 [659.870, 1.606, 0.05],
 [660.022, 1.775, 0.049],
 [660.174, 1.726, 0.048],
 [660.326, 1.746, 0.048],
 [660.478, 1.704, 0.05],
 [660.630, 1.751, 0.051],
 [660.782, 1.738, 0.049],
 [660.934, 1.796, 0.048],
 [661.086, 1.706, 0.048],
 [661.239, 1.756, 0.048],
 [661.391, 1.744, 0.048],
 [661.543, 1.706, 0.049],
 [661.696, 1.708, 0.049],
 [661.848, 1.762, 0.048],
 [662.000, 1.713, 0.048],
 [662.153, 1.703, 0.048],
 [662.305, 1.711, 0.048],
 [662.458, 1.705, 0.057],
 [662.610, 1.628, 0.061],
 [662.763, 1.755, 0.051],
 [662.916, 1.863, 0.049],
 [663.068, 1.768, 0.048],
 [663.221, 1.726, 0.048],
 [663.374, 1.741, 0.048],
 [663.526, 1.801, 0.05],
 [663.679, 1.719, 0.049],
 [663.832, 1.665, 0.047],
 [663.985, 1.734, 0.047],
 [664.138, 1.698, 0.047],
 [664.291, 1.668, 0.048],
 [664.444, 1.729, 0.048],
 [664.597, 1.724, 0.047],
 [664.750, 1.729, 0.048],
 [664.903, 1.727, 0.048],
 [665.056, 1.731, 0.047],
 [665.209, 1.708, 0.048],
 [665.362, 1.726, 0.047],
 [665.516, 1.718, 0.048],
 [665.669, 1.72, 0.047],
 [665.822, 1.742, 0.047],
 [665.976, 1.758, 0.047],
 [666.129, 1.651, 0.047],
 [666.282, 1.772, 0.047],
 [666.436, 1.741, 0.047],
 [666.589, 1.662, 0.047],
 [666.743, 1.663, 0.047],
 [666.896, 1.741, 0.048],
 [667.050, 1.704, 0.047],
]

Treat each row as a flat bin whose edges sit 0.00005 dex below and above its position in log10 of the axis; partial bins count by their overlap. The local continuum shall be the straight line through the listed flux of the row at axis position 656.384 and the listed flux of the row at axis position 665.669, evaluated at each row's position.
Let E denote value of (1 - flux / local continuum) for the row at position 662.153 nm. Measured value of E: -0.042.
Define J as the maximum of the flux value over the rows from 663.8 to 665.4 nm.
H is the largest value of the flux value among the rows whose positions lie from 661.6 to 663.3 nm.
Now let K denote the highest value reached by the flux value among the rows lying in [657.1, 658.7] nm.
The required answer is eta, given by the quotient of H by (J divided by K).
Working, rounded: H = 1.863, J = 1.734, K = 1.835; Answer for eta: 1.97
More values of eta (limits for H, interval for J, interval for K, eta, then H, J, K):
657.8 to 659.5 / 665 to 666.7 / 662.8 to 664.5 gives 1.93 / 1.835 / 1.772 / 1.863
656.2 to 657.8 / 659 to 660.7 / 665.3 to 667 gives 1.73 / 1.759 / 1.806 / 1.772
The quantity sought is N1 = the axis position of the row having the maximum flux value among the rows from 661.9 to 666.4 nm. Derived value 662.916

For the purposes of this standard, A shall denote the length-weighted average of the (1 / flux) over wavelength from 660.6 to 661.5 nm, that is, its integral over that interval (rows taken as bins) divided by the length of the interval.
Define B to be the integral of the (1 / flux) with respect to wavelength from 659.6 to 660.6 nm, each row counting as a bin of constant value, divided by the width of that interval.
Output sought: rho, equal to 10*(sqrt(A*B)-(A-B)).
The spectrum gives 5.99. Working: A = 0.573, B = 0.590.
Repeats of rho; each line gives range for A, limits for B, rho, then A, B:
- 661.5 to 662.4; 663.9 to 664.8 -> 5.85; 0.582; 0.584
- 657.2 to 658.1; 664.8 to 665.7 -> 5.77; 0.589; 0.581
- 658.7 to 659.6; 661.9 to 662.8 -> 5.93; 0.578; 0.588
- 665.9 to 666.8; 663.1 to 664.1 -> 5.74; 0.586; 0.578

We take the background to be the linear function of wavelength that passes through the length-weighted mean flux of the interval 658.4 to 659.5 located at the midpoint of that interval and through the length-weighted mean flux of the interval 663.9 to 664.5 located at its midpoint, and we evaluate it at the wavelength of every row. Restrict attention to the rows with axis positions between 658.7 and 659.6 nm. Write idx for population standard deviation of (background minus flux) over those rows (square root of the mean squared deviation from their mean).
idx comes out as 0.041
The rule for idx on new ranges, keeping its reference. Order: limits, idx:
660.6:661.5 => 0.027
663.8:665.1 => 0.027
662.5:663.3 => 0.076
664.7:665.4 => 0.008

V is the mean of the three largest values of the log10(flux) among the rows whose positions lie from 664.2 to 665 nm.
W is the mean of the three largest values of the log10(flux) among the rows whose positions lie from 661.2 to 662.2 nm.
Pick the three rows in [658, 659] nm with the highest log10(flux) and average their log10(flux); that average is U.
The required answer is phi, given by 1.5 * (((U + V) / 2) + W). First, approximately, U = 0.247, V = 0.238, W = 0.244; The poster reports 0.730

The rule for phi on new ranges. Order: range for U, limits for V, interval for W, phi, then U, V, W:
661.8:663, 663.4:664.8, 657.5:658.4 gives 0.740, 0.253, 0.244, 0.244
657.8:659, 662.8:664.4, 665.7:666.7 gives 0.746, 0.247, 0.258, 0.245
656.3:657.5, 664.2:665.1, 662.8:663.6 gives 0.733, 0.224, 0.238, 0.258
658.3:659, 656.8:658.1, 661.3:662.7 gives 0.716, 0.236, 0.238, 0.240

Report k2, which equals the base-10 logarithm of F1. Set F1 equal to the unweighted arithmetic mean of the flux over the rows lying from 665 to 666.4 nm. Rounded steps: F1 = 1.73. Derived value 0.237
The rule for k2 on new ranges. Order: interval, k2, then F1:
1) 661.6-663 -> 0.237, 1.73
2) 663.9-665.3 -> 0.235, 1.72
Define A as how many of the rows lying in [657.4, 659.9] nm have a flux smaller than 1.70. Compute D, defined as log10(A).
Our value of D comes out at 0.8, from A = 7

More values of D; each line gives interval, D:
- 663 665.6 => 0.5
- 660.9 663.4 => 0.0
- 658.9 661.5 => 0.3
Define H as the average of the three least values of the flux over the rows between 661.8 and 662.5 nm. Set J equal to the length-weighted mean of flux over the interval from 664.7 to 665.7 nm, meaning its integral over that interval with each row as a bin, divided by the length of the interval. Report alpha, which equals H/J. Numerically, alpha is 0.99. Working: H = 1.71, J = 1.72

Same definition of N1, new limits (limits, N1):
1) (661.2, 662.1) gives 661.848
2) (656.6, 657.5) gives 657.443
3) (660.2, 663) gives 662.916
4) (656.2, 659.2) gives 658.201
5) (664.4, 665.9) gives 665.822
